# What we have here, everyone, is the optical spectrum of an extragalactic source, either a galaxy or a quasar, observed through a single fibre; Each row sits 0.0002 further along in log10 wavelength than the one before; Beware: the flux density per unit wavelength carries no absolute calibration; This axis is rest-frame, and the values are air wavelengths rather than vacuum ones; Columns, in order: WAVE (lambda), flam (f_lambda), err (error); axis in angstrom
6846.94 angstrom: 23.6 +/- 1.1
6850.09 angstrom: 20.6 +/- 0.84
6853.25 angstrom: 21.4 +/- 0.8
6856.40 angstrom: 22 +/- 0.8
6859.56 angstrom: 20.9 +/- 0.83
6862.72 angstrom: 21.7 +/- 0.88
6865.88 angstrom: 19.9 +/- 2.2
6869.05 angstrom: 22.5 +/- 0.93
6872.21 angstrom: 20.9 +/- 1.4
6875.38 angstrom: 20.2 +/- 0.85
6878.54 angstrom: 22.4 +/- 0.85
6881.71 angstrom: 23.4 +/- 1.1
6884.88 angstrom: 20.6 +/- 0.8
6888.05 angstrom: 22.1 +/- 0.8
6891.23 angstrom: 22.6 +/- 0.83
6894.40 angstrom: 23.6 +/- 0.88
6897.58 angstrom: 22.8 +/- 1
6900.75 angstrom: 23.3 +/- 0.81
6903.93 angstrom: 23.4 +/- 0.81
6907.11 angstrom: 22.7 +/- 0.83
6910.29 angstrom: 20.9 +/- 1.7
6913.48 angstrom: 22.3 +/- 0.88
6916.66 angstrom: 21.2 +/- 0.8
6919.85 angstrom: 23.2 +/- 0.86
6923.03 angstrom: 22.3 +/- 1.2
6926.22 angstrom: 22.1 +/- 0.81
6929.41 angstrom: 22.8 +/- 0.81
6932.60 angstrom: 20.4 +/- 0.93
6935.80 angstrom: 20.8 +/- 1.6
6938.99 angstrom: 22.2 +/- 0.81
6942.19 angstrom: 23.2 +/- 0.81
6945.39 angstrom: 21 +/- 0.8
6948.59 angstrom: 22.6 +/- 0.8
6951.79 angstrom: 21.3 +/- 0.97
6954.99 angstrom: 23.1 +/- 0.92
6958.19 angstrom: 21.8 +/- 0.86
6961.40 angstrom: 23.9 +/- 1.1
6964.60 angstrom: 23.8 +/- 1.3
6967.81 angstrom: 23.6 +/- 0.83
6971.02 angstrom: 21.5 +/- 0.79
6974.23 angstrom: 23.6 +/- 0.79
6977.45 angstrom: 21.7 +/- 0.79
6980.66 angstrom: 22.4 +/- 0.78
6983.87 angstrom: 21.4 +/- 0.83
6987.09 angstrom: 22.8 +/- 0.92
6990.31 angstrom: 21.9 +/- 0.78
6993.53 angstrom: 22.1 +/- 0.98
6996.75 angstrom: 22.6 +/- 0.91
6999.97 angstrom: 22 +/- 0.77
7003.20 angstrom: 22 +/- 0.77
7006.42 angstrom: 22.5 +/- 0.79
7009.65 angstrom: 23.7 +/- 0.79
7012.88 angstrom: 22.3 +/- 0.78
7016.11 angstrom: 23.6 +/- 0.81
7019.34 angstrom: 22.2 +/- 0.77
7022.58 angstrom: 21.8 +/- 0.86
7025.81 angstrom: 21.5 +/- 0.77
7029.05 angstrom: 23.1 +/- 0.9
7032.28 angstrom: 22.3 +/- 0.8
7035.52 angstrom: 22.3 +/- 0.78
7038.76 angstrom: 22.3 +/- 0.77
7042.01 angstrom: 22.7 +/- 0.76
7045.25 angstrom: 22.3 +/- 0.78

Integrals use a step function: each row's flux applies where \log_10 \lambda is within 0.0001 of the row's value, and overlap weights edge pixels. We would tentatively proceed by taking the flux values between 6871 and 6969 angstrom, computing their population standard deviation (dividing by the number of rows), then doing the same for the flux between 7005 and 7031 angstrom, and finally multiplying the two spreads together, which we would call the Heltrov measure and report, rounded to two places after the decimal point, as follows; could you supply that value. 0.81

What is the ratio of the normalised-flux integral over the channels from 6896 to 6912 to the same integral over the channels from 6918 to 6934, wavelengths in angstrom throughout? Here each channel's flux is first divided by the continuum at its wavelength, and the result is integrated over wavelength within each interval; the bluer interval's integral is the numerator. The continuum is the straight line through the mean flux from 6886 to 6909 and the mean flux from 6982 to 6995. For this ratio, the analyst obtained 1.01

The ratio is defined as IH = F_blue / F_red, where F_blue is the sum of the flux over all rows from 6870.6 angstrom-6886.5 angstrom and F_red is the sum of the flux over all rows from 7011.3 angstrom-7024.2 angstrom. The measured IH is 1.2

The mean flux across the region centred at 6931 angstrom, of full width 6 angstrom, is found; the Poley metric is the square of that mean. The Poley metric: 467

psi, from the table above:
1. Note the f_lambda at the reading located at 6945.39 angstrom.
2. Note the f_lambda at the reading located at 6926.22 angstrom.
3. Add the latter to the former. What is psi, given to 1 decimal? 43.1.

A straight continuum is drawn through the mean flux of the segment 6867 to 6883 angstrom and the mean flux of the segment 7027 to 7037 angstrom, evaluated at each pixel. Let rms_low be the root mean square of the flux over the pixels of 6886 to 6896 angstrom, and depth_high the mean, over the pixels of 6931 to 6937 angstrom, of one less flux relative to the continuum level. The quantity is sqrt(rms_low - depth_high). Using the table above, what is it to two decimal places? 4.77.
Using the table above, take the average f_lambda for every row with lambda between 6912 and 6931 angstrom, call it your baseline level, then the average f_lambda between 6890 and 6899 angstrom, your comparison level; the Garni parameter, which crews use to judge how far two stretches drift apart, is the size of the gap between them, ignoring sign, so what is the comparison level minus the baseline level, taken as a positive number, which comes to 0.7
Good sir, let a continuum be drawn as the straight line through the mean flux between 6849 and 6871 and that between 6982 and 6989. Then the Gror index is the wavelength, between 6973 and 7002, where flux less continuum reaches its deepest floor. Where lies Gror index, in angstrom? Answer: 6983.87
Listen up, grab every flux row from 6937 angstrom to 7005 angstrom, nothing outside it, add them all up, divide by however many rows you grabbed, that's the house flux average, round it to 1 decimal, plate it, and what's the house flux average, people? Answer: 22.4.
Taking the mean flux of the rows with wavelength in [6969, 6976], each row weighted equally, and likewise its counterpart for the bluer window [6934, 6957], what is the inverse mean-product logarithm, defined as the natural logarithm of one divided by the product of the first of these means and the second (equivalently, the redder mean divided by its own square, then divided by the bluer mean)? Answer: -6.21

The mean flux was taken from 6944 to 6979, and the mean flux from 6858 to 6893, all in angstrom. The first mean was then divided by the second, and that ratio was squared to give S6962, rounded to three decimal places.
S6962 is 1.092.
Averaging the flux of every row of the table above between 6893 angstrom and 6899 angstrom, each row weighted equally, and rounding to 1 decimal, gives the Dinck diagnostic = 23.2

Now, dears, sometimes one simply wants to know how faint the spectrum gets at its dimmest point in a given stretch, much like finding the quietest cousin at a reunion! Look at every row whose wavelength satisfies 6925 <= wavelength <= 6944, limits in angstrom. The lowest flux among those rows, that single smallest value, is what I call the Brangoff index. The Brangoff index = 20.4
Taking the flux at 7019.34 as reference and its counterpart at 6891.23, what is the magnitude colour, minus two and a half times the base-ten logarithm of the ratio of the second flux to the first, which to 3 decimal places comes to -0.019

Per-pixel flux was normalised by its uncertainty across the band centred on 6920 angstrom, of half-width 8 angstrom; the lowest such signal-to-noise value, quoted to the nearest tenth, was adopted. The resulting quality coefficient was 18.6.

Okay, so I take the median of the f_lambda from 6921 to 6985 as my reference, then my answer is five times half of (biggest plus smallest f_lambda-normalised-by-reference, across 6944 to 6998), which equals 5.04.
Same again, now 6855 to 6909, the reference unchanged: 4.89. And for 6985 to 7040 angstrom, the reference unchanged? 5.08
